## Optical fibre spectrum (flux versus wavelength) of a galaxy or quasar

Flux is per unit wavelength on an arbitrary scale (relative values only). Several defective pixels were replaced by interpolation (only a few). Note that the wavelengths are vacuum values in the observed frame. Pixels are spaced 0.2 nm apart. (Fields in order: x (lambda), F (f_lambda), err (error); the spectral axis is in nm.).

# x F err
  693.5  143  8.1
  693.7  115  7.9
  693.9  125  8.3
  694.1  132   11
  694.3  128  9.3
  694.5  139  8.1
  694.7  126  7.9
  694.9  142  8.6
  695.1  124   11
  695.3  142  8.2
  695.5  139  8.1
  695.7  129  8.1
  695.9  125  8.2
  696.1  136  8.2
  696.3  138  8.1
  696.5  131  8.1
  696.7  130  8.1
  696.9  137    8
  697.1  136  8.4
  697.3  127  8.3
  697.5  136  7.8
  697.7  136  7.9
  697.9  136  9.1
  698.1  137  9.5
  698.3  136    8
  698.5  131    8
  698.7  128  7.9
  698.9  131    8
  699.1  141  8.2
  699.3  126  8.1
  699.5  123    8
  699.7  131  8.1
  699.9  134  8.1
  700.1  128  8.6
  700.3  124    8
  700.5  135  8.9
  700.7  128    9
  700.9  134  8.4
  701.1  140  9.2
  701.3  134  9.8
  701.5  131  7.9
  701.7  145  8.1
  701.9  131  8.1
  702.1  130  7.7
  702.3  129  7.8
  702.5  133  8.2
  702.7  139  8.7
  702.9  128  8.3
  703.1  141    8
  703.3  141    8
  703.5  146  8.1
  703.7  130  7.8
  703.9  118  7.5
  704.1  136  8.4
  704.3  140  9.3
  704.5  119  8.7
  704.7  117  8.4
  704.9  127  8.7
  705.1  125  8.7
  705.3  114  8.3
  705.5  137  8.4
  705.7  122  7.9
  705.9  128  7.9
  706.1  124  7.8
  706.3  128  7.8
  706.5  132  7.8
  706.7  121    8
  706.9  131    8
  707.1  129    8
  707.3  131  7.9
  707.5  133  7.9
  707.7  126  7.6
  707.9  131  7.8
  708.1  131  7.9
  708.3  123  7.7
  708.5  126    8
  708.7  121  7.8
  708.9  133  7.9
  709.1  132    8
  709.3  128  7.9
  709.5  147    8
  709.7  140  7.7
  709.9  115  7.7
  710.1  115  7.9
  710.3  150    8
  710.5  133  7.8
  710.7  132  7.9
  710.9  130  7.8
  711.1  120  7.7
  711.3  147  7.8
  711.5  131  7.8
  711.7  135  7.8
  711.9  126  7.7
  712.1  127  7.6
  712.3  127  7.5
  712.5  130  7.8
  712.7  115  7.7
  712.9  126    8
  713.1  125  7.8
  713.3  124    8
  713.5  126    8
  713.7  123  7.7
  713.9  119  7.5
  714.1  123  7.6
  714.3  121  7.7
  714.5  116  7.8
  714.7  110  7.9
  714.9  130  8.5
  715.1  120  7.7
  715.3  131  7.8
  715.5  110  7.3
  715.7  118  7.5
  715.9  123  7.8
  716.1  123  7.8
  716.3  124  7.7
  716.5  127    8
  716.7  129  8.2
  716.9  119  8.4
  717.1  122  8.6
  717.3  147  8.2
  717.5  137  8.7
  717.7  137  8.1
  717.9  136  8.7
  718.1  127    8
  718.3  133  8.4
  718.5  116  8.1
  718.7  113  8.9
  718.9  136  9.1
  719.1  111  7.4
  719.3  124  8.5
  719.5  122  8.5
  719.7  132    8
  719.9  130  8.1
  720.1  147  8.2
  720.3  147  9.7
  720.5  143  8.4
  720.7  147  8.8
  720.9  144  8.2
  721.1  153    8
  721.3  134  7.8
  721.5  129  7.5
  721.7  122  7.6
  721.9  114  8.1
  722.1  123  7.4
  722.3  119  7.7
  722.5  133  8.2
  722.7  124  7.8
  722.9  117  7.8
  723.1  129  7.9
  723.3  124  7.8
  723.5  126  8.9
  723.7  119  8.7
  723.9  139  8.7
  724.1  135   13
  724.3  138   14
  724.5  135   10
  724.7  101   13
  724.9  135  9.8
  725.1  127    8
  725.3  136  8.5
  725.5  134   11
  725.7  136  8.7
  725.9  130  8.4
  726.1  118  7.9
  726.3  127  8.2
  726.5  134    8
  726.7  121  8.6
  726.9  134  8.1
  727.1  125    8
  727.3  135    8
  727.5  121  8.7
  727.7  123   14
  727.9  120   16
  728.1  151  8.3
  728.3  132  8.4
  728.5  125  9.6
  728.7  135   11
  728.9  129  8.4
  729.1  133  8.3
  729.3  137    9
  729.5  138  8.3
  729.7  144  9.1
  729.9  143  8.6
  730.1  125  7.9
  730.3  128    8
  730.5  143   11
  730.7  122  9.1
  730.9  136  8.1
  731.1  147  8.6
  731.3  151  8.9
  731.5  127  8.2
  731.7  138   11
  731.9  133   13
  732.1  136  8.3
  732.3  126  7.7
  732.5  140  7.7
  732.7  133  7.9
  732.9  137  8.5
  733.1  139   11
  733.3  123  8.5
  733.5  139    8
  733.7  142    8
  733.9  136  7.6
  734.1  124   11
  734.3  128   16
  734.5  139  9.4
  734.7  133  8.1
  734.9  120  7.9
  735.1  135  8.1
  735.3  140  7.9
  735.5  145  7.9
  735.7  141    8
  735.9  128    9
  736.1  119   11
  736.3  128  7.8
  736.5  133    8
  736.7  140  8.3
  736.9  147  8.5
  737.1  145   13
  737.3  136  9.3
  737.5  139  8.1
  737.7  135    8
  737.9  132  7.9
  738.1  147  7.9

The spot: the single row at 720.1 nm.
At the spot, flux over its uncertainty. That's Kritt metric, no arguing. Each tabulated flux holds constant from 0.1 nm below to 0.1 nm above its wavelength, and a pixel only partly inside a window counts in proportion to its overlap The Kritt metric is 17.9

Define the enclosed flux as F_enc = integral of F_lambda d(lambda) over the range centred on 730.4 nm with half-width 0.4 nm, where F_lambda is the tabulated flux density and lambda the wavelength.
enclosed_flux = 104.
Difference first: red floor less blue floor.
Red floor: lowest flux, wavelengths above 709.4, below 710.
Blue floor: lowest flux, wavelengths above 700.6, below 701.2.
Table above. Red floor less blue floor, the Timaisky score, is -13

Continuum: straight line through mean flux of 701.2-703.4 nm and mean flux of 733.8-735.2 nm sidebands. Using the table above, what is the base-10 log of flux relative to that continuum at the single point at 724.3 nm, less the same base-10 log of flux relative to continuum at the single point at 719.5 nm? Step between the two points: 0.06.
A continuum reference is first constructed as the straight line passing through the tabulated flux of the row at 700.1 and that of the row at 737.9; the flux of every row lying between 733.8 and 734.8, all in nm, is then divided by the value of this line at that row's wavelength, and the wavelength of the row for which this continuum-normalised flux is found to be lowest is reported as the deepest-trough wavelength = 734.1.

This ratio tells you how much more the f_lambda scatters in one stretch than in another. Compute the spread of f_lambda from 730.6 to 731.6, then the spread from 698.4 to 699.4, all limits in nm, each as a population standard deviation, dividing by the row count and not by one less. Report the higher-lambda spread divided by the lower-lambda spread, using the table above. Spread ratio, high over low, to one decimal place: 2.2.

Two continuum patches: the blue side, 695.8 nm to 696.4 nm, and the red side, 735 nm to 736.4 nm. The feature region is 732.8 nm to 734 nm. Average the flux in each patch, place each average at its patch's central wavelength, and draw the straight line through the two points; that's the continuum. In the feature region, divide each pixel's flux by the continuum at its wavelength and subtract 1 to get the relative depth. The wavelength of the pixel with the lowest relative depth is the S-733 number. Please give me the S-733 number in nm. 733.3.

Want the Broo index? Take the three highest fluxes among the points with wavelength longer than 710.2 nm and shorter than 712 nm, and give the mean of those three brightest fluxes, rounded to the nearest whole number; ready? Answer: 144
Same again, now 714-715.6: 128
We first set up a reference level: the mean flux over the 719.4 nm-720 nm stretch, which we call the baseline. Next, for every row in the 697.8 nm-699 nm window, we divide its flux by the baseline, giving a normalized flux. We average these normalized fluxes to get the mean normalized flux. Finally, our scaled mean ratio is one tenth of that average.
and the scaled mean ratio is 0.104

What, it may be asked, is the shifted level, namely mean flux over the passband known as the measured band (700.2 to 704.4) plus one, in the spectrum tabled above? 135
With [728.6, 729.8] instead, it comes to 137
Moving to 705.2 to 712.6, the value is 130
